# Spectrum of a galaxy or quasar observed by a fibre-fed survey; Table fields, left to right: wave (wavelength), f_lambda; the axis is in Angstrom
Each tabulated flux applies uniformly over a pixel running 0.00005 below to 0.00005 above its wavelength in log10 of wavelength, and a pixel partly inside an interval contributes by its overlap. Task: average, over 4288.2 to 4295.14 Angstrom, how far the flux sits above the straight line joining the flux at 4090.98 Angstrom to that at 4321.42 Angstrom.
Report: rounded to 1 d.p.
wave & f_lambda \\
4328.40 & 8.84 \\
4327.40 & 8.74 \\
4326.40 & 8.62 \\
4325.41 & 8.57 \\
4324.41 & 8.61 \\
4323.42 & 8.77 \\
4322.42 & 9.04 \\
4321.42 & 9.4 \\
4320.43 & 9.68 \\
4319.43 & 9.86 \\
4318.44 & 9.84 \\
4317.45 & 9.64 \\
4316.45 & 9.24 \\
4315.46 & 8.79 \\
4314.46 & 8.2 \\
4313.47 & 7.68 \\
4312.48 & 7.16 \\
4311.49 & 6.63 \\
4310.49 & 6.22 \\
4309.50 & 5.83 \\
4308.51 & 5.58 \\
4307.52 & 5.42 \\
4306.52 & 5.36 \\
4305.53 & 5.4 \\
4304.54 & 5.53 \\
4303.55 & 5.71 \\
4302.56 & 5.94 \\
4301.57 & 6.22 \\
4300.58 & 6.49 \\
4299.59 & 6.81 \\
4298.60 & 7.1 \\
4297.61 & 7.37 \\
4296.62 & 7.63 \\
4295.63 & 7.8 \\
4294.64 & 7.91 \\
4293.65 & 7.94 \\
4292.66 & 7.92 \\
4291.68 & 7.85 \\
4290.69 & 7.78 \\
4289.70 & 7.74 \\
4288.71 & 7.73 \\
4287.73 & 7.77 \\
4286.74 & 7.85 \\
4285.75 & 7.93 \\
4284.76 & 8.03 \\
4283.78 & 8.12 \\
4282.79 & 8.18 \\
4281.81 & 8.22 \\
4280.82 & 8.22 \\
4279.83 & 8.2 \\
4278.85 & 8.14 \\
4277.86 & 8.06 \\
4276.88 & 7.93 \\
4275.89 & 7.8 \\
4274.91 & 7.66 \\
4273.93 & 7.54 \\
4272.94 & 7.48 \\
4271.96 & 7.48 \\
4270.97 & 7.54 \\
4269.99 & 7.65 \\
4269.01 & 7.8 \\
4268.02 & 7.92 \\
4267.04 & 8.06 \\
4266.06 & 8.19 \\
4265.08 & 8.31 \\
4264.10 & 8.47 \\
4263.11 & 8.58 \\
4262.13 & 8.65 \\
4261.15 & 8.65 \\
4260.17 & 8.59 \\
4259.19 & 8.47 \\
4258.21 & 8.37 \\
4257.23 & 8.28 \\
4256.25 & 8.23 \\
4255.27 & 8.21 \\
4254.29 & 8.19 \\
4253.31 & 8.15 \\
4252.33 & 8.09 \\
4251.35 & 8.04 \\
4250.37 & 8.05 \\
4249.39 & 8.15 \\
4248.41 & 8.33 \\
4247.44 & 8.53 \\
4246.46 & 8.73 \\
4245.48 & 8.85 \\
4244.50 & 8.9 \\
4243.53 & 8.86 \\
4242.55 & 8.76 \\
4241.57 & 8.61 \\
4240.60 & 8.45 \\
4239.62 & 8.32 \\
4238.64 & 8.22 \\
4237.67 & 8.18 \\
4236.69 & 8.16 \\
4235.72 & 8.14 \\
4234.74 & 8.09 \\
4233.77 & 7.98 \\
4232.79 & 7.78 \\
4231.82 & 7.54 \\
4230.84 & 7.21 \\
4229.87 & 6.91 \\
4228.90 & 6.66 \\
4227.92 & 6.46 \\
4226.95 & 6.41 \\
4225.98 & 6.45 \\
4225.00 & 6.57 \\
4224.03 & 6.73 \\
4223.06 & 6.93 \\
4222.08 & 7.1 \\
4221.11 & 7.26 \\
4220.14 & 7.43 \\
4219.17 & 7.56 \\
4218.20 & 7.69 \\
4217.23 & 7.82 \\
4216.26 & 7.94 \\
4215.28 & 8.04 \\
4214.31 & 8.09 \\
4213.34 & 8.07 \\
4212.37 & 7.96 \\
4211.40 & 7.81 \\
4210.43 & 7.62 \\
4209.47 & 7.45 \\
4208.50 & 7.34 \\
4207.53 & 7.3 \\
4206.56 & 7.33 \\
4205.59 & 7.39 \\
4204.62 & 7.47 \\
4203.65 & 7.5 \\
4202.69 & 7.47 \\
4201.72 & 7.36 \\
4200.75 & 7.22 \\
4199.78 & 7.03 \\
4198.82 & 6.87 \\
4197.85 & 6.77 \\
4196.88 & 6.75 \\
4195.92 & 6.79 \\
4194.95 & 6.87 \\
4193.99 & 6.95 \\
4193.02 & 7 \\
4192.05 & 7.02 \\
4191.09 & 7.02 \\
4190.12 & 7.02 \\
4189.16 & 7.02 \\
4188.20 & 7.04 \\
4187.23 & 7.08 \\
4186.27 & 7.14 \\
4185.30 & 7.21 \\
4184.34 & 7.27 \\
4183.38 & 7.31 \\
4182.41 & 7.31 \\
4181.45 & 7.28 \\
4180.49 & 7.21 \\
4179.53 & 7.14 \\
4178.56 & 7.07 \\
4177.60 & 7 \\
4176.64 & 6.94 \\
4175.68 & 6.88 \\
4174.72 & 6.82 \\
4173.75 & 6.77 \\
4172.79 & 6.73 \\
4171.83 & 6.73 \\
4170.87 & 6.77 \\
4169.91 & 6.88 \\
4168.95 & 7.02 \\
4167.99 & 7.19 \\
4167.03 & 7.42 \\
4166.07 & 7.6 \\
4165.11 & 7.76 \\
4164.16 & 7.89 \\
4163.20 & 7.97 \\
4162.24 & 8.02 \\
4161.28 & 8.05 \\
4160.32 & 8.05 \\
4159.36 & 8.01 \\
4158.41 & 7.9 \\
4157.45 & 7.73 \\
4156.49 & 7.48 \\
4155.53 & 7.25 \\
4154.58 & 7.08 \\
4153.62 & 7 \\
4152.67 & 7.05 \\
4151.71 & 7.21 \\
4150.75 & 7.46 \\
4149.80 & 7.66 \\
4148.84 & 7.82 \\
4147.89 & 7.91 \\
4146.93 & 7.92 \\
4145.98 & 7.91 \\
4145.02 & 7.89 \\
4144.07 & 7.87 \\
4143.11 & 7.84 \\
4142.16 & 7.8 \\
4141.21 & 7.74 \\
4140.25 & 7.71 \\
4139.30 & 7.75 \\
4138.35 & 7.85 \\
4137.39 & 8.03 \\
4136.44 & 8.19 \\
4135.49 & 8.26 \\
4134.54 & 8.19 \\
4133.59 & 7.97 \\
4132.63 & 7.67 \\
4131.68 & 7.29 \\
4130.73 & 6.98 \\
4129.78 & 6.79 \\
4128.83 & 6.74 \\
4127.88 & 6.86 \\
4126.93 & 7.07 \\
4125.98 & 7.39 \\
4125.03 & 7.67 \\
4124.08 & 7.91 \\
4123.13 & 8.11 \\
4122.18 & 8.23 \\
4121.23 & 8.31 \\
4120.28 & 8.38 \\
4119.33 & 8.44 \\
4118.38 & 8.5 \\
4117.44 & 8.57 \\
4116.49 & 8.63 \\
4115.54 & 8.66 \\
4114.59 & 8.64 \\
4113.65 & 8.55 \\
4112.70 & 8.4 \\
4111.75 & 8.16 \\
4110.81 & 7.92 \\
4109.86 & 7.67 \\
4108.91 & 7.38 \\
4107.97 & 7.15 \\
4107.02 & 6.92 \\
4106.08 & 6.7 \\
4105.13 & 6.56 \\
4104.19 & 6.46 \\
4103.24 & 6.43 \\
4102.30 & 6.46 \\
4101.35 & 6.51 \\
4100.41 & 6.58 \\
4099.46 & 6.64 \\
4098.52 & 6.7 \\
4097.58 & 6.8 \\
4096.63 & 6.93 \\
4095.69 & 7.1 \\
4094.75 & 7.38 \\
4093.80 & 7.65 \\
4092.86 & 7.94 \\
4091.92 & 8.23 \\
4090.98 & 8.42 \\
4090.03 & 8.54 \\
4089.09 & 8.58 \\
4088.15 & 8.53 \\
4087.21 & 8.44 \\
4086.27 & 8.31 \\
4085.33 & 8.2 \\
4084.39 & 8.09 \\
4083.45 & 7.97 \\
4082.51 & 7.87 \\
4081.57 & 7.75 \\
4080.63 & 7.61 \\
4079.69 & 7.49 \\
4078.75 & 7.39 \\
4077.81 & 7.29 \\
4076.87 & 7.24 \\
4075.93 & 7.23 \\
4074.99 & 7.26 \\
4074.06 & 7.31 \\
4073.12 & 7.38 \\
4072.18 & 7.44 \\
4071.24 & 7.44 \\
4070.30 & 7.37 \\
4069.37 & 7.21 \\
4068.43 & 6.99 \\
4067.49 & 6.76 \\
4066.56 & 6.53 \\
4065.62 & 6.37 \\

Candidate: -1.4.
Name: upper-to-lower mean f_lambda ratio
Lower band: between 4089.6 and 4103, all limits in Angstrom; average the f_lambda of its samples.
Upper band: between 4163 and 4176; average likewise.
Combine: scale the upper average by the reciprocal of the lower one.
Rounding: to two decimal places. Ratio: 0.99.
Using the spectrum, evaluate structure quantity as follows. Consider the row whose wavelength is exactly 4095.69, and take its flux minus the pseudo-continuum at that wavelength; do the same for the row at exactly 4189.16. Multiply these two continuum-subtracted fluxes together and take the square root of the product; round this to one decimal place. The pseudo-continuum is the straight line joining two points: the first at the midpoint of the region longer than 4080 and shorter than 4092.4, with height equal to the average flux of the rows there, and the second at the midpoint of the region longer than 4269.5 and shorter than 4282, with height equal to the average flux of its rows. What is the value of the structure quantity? 1.0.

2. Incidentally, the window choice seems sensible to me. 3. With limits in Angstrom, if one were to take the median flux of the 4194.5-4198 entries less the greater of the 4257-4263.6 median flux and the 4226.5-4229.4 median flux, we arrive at -1.8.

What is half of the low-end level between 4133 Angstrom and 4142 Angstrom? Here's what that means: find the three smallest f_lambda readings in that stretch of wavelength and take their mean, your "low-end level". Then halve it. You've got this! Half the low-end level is 3.87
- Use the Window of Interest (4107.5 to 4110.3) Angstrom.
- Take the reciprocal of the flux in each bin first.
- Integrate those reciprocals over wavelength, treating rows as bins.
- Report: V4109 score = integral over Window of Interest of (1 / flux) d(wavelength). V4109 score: 0.4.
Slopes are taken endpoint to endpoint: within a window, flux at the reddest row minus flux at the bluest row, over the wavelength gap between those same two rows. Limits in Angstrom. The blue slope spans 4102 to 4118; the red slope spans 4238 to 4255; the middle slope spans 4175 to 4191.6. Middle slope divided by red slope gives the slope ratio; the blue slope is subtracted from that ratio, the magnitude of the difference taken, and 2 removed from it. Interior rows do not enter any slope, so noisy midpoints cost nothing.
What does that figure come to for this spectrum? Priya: 2.9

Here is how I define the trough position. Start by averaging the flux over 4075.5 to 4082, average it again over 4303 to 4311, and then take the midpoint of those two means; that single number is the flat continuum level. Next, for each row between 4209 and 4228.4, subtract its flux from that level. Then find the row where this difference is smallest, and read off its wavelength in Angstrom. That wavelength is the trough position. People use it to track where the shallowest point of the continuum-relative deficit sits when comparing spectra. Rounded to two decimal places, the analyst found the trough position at 4214.31 Angstrom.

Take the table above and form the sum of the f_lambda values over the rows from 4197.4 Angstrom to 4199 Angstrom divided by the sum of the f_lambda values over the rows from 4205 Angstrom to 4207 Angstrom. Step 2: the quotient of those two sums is 0.93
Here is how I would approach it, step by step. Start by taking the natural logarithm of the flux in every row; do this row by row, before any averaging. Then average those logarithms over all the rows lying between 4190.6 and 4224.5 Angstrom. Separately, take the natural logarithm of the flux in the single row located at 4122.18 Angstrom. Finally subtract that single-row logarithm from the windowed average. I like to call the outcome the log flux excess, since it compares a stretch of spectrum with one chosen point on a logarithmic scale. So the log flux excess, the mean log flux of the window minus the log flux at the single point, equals -0.12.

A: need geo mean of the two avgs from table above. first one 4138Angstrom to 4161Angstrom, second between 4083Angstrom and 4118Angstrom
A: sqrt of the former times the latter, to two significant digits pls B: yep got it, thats 7.7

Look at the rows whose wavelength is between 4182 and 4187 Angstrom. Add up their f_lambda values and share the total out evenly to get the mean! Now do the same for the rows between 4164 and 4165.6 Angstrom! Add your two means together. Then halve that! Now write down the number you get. 7.54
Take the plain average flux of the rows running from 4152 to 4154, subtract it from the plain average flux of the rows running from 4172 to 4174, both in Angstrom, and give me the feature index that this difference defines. -0.3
